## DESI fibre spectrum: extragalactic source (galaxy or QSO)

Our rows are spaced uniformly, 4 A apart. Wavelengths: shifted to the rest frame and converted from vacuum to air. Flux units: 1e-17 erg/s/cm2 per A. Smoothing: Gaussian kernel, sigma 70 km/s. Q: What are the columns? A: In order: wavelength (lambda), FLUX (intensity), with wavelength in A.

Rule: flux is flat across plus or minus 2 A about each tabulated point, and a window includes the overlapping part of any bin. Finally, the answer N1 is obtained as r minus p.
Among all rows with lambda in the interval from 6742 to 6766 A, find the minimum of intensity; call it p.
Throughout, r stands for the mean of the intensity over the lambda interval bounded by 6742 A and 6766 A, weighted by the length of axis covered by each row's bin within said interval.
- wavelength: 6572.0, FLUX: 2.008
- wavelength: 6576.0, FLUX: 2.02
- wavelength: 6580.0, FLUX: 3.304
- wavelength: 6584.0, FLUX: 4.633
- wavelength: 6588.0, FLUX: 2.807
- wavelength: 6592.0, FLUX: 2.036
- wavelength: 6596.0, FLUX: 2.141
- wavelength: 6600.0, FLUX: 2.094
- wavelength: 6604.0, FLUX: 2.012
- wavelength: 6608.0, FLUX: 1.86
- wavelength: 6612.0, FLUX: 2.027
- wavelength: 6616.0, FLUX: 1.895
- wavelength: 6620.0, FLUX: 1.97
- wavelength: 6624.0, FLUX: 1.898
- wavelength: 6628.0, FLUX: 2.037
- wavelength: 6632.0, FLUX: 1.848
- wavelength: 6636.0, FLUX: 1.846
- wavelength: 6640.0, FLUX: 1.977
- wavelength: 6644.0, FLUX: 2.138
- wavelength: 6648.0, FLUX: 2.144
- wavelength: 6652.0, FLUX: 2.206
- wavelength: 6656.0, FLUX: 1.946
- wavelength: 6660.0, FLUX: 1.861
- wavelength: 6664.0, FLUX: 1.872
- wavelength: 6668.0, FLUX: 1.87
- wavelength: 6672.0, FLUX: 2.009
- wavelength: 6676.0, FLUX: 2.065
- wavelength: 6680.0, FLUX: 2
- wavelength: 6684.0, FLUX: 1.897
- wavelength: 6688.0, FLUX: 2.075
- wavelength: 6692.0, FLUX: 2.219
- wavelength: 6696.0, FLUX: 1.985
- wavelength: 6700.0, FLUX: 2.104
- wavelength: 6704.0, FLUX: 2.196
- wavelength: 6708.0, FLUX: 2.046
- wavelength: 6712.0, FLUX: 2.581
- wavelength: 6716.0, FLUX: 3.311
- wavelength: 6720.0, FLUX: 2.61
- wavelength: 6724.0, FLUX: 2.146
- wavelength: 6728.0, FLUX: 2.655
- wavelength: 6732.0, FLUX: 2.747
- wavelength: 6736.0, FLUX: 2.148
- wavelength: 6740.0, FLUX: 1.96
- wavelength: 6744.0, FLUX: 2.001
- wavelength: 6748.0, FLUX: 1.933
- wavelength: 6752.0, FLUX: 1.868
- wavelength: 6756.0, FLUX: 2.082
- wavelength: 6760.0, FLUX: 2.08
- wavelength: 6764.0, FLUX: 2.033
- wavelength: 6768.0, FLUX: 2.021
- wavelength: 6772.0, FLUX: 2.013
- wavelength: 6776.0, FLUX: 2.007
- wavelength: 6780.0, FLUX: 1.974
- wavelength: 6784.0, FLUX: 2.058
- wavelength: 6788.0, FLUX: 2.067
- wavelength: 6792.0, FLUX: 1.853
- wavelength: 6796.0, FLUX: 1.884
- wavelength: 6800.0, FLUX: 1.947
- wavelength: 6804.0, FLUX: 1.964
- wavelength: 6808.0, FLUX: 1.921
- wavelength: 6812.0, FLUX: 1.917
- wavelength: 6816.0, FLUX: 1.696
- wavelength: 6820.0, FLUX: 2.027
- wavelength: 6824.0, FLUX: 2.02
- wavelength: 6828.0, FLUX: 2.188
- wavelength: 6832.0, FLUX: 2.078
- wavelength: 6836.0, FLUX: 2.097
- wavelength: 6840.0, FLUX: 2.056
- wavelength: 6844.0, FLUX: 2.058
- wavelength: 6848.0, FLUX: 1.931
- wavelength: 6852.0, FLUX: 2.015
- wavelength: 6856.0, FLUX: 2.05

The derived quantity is 0.13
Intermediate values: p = 1.868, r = 2.00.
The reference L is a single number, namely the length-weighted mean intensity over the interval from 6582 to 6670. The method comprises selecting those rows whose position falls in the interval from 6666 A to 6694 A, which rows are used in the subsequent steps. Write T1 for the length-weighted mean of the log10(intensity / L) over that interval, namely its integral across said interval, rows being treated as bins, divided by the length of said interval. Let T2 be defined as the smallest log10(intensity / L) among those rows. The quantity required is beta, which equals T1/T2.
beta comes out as 0.44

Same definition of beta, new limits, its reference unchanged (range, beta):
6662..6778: 0.02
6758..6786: 0.68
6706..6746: -1.23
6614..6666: 0.57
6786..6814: 0.70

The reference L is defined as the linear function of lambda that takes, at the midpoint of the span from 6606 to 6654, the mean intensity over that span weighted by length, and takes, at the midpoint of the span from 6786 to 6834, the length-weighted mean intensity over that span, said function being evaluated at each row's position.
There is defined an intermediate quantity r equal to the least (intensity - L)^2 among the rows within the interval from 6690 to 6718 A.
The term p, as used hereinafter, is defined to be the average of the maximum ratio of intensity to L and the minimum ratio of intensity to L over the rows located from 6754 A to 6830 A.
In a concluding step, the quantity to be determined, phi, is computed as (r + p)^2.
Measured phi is 1.0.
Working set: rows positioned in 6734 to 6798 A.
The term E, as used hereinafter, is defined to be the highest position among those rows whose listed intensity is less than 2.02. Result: 6796.0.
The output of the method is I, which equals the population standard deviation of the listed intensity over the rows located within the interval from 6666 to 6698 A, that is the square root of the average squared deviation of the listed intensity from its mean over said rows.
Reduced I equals 0.10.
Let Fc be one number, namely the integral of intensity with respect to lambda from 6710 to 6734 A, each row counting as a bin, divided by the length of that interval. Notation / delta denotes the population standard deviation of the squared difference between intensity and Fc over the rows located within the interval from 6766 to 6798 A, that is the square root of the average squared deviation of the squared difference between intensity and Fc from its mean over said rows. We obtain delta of 0.10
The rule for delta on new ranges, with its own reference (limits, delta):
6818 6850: 0.08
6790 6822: 0.15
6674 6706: 0.12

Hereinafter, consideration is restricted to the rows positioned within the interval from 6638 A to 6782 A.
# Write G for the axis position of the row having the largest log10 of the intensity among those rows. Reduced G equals 6716.0 A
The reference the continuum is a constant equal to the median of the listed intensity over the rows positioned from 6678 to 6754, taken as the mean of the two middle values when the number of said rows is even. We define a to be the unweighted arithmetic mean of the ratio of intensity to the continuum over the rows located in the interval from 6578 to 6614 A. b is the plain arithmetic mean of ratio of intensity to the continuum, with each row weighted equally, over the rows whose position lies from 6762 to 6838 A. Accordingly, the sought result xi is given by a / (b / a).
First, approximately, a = 1.21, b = 0.94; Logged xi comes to 1.55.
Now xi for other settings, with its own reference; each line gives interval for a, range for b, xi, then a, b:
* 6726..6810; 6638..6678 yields 1.00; 0.98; 0.95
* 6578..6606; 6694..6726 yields 1.48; 1.29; 1.13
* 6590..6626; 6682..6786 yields 0.86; 0.95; 1.04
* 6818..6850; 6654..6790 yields 0.94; 0.98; 1.01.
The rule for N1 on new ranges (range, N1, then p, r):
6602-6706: 0.15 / 1.846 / 2.00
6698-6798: 0.32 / 1.853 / 2.18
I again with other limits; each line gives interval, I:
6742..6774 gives 0.07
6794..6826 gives 0.10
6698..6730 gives 0.40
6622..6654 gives 0.13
